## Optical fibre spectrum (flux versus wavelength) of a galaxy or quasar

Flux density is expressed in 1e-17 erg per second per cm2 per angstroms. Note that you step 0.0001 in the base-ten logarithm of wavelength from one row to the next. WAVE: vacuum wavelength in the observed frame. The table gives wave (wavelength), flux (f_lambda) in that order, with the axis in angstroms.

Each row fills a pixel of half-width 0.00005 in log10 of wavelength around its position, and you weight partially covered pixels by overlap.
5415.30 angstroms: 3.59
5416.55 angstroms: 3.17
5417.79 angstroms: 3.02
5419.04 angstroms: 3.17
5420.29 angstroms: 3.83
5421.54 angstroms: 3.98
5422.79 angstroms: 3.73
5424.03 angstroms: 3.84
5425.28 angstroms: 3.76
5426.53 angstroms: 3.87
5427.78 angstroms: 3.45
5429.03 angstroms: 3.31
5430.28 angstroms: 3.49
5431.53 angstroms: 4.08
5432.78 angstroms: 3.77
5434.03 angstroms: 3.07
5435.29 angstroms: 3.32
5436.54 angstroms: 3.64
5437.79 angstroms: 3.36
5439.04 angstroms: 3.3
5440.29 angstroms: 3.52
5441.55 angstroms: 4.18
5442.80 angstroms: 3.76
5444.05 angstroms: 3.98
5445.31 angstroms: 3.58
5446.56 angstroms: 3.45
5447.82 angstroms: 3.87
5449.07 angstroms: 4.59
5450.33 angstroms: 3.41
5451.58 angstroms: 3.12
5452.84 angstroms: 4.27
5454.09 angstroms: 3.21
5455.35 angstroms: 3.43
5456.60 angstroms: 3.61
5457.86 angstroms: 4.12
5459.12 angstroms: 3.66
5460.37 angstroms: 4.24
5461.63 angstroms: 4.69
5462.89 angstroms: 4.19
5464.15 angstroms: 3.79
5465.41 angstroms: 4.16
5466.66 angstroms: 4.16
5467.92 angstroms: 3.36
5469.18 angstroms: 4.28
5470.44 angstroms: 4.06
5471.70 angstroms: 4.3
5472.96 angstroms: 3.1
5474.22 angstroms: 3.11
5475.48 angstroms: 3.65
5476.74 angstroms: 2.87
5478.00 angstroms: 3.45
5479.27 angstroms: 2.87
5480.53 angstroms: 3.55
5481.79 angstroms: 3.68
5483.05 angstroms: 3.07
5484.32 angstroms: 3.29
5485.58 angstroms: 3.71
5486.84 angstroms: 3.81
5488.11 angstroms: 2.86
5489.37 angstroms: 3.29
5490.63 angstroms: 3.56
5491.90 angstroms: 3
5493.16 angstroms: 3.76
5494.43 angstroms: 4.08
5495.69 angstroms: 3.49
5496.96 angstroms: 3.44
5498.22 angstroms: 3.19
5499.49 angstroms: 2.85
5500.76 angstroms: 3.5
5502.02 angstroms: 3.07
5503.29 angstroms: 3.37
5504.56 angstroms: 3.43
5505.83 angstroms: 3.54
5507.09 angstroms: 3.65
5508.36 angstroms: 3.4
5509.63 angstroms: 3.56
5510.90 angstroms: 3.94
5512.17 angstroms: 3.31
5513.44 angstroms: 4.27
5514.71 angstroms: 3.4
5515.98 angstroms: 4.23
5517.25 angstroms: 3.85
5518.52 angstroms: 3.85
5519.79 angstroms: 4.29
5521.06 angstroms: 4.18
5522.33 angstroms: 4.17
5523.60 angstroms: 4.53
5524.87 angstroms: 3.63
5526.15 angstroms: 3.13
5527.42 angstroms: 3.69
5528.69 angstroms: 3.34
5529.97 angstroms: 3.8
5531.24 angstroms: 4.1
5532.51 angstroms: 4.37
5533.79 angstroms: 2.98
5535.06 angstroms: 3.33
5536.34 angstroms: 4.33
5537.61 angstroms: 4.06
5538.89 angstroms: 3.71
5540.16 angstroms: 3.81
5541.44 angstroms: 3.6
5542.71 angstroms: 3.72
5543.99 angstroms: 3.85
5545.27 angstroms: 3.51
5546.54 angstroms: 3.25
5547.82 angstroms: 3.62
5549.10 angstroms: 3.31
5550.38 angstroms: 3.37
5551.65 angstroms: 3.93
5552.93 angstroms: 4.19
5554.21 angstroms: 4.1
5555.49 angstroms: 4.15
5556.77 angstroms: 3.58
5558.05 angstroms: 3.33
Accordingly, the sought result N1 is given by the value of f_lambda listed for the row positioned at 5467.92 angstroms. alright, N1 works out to 3.36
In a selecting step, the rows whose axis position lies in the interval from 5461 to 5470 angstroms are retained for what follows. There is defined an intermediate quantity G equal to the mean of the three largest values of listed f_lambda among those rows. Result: 4.39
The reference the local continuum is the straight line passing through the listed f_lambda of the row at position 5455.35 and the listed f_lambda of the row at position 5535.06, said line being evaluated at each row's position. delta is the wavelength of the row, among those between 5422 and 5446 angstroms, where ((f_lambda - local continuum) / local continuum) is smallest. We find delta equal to 5434.03 angstroms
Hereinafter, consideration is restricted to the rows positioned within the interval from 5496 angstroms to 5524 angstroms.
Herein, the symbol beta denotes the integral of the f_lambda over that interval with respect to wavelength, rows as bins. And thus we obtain 103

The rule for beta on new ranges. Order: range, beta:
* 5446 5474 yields 108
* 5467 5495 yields 98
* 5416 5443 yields 96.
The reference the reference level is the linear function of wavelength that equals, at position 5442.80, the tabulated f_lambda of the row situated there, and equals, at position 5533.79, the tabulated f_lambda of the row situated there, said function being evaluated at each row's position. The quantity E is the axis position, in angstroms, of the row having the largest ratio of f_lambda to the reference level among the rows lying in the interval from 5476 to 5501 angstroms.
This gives 5494.43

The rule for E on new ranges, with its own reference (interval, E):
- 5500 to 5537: 5523.60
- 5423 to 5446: 5441.55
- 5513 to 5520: 5519.79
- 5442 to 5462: 5461.63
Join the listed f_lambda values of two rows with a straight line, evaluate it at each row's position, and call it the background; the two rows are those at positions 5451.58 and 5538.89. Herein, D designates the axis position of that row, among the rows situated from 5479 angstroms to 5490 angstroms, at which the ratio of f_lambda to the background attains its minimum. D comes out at 5488.11 angstroms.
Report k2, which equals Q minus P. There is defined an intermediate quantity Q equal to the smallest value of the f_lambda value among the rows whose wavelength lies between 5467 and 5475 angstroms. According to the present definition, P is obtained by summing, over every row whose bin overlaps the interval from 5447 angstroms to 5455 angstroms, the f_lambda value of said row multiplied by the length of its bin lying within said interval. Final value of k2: -26.7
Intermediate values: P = 29.80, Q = 3.1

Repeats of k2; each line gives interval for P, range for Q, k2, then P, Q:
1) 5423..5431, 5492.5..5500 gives -26.2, 29.08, 2.85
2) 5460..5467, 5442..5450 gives -26.0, 29.44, 3.45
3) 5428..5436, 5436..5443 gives -24.7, 28.03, 3.3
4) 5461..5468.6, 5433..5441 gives -27.8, 30.85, 3.07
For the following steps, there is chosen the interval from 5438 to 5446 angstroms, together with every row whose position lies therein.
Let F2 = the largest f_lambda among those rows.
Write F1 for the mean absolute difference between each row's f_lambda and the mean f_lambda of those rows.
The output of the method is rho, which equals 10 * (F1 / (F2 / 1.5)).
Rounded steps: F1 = 0.253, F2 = 4.18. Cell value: 0.91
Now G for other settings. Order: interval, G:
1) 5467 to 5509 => 4.22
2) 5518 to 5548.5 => 4.41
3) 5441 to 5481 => 4.53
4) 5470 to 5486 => 4.02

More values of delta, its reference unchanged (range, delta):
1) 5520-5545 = 5533.79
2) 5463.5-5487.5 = 5476.74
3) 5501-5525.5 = 5502.02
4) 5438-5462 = 5451.58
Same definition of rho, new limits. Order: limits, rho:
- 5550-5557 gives 0.98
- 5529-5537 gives 1.54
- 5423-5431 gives 0.79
